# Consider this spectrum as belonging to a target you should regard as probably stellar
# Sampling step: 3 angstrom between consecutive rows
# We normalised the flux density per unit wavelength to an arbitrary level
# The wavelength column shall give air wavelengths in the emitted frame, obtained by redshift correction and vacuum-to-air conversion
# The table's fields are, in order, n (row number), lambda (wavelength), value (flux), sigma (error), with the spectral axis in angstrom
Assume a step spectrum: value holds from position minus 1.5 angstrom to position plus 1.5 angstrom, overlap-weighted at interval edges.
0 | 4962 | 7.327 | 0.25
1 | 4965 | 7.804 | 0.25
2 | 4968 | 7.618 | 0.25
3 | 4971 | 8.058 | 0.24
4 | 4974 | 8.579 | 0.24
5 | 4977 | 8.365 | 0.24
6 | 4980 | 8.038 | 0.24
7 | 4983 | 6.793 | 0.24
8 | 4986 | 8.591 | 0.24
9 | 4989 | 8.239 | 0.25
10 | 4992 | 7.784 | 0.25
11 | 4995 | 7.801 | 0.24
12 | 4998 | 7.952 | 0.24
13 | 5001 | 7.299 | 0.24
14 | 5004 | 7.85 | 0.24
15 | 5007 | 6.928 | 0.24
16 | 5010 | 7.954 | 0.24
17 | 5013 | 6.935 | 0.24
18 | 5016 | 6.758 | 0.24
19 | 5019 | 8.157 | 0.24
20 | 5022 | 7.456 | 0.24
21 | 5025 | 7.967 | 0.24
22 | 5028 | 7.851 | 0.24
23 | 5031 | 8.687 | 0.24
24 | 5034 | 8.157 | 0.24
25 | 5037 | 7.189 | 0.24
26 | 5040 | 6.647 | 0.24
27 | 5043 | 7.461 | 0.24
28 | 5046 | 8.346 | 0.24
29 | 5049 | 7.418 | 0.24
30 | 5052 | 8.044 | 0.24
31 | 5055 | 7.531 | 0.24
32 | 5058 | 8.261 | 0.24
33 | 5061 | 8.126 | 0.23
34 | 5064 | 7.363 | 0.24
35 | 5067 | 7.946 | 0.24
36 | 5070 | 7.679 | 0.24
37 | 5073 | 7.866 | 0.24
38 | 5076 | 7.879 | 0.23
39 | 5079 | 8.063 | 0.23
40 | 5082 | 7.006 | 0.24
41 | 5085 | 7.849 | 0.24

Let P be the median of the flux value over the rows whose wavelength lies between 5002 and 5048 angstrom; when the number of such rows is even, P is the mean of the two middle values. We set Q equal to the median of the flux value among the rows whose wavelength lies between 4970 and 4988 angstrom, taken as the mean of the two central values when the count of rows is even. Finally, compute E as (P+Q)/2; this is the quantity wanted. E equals 8.03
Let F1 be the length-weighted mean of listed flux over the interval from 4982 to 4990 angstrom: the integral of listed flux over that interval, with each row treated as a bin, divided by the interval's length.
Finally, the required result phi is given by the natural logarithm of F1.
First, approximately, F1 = 7.92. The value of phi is 2.07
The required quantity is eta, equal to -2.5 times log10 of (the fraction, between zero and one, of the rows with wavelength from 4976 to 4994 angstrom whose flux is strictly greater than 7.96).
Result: 0.44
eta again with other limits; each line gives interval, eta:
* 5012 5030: 1.19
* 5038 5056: 1.19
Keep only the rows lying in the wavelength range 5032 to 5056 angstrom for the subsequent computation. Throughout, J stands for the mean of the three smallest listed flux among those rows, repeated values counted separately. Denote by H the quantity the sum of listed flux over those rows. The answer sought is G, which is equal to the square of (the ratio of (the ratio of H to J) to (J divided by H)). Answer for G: 5422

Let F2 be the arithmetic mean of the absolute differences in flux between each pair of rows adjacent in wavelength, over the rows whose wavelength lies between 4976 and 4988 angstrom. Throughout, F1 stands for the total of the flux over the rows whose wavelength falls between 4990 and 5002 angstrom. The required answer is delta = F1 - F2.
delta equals 29.7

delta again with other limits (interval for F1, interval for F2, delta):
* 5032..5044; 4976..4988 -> 28.3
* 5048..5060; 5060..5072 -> 30.7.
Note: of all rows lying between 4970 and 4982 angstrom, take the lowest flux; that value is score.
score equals 8.038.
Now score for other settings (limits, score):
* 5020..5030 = 7.456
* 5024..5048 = 6.647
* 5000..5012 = 6.928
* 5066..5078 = 7.679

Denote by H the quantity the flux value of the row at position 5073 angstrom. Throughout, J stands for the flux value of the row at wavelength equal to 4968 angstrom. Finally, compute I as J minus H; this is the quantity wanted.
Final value -0.25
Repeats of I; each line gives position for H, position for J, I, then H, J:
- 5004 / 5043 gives -0.39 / 7.85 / 7.461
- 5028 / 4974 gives 0.73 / 7.851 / 8.579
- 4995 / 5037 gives -0.61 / 7.801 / 7.189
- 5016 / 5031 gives 1.93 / 6.758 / 8.687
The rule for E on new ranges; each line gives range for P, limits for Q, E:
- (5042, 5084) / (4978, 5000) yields 7.91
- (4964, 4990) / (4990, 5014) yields 7.93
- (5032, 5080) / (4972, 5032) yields 7.89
